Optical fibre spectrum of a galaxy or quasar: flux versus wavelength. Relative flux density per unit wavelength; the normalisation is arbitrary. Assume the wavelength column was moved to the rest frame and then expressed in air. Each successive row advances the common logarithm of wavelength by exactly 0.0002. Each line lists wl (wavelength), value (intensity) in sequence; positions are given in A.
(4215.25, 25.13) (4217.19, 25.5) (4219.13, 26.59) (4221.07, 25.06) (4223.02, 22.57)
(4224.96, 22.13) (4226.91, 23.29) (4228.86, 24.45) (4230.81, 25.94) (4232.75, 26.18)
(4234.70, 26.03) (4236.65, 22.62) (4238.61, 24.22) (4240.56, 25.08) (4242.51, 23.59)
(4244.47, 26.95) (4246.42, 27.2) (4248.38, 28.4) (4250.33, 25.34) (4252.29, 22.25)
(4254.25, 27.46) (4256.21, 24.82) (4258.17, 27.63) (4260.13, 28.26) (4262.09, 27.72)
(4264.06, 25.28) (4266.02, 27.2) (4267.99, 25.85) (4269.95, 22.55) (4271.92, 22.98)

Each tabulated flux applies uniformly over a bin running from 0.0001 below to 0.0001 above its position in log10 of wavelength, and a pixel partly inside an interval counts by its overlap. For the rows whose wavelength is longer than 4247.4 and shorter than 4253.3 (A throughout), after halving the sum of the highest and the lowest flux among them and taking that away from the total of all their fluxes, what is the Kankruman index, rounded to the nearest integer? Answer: 51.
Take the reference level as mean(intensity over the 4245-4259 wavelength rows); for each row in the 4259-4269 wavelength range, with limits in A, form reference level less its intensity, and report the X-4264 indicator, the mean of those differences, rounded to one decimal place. -0.7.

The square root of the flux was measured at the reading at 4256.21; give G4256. 4.98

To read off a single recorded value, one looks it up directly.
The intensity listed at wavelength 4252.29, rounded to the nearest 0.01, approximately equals 22.25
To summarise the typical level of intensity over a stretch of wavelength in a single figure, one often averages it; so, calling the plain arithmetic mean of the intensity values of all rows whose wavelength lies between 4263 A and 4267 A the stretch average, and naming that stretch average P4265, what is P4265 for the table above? 26.2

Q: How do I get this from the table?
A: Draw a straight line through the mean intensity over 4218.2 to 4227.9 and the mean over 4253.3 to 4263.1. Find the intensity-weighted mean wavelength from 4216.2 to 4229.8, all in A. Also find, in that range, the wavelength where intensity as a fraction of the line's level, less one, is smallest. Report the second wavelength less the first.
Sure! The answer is 2.1 A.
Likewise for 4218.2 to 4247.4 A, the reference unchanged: 3.7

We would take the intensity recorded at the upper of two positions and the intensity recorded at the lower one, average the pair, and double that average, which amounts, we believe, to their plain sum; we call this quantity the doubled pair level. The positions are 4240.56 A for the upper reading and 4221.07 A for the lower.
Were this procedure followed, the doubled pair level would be 50.1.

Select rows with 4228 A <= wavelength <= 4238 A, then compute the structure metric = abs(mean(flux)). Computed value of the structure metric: 25.0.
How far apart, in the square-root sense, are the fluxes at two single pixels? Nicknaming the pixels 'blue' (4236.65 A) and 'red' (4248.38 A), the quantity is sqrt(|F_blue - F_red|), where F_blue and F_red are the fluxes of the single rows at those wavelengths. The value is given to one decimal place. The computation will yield 2.4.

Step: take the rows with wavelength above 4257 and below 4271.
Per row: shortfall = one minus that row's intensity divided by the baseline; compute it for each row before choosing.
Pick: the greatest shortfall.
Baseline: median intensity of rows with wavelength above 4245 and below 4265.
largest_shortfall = 0.175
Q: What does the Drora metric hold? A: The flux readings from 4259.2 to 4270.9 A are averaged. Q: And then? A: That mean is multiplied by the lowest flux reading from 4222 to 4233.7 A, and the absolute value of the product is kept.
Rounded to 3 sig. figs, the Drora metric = 579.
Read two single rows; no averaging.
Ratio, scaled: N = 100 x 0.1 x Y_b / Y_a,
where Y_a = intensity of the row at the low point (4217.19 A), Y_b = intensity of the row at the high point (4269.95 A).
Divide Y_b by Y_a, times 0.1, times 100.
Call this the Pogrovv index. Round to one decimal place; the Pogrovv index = 8.8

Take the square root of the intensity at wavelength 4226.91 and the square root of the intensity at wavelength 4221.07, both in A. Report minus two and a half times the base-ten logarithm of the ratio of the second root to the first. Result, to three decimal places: -0.040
